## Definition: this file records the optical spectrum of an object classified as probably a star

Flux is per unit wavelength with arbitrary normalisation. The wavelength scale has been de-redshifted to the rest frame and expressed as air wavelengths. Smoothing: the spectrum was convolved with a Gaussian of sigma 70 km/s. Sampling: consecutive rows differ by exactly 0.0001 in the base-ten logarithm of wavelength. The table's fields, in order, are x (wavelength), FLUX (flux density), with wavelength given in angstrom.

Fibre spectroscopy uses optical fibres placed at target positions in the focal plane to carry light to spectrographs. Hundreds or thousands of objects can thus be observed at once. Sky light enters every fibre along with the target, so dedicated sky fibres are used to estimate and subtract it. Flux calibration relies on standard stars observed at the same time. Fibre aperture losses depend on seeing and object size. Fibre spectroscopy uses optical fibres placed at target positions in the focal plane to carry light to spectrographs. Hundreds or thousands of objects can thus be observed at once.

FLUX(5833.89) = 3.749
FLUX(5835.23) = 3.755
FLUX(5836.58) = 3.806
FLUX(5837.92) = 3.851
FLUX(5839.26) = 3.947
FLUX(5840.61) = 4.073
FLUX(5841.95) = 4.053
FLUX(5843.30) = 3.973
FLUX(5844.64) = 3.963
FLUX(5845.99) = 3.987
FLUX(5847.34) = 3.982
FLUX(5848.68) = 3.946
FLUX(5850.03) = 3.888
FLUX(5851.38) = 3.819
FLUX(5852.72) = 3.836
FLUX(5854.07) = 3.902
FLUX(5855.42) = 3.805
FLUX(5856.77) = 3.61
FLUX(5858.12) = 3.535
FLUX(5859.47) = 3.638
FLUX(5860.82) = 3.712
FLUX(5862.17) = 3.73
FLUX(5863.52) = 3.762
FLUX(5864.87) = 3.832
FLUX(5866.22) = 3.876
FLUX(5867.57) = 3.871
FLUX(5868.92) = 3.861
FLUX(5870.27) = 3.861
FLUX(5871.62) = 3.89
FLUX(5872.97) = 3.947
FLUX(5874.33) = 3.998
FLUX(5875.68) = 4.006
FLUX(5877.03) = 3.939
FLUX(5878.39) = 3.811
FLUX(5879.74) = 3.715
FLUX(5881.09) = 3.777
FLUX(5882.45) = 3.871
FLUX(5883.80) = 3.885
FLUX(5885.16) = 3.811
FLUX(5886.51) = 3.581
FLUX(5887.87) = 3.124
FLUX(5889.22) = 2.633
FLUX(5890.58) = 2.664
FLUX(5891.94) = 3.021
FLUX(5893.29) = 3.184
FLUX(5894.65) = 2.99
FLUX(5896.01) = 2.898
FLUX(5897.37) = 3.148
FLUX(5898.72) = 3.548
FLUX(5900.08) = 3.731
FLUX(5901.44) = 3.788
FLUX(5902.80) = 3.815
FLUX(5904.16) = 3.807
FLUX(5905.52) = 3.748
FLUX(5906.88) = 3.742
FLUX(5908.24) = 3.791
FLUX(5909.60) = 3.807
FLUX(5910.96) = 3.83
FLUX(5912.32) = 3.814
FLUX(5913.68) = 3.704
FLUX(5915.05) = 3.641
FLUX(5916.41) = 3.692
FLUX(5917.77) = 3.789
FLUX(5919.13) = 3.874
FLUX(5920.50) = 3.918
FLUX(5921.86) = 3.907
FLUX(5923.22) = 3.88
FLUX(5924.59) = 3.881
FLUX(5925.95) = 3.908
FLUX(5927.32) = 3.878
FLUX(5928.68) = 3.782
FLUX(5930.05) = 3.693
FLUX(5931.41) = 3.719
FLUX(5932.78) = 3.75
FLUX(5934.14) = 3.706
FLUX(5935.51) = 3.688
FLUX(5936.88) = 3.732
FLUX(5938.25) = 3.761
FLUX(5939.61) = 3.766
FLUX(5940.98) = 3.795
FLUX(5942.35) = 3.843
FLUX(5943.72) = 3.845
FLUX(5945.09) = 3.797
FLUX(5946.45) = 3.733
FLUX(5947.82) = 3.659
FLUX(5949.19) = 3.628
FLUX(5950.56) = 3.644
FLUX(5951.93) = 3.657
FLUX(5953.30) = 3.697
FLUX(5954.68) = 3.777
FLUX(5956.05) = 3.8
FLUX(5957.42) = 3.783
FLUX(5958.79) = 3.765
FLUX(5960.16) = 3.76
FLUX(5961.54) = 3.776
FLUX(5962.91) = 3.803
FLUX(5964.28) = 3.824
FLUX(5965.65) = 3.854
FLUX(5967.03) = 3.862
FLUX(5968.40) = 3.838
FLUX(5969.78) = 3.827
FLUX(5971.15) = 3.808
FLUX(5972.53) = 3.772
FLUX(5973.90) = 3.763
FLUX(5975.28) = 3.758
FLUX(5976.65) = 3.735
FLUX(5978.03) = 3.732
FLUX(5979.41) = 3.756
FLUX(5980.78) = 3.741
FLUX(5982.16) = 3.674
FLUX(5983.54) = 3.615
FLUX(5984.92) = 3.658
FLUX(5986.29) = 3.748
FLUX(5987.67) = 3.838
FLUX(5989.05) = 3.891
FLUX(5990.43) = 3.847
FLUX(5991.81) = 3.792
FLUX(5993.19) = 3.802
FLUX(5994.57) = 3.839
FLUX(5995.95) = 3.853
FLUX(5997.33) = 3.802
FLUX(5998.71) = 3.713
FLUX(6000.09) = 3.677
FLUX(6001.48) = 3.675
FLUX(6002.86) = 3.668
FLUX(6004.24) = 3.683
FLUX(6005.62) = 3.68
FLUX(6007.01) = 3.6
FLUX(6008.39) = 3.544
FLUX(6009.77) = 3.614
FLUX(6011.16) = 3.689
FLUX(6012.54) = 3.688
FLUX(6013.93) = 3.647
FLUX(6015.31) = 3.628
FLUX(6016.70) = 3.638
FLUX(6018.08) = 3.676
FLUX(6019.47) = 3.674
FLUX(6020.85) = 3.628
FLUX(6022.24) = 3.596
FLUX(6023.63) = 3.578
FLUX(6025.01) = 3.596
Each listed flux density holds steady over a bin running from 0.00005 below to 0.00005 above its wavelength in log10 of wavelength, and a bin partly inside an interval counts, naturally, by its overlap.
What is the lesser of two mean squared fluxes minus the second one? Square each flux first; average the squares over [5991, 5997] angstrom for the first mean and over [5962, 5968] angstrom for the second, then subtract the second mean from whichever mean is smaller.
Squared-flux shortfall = -0.11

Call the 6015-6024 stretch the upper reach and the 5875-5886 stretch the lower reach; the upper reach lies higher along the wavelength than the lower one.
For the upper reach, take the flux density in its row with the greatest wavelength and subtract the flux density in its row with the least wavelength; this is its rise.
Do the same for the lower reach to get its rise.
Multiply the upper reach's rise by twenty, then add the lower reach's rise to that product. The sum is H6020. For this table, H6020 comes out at -1.2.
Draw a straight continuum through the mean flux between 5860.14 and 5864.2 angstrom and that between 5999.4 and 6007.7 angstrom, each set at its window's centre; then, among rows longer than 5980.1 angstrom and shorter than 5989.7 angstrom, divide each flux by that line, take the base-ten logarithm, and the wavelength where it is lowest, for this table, 5983.54 angstrom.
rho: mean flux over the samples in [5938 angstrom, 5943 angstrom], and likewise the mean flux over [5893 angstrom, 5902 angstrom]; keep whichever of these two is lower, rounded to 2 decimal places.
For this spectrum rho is 3.33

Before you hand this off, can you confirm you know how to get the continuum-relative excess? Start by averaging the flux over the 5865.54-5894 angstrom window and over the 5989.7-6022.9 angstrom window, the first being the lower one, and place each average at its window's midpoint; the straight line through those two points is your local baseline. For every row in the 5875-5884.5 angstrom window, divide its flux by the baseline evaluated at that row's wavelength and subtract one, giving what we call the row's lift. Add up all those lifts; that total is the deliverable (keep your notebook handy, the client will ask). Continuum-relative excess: 0.4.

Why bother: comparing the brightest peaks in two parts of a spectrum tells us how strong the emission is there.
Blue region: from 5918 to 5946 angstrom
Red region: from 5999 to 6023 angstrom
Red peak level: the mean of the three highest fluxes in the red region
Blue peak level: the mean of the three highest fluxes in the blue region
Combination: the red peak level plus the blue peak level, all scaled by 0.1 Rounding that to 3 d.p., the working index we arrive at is 0.760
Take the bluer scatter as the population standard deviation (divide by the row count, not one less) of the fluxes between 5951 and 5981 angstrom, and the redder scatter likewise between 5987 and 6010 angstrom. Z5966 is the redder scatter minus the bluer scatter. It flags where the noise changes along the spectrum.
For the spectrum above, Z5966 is 0.052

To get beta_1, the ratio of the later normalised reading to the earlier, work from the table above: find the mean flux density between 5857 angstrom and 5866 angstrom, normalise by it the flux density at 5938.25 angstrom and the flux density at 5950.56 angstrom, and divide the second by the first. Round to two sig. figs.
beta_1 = 0.97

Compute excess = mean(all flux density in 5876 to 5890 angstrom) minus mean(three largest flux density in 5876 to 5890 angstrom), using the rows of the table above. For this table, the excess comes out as -0.28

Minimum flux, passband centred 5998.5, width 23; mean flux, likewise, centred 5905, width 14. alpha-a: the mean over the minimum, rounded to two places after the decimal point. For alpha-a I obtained 1.06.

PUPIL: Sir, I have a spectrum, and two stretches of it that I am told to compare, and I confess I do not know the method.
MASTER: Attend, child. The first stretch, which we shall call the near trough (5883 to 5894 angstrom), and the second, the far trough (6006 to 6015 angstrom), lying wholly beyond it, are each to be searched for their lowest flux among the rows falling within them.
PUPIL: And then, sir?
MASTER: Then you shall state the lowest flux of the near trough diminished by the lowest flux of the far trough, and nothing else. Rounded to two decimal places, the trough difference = -0.91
